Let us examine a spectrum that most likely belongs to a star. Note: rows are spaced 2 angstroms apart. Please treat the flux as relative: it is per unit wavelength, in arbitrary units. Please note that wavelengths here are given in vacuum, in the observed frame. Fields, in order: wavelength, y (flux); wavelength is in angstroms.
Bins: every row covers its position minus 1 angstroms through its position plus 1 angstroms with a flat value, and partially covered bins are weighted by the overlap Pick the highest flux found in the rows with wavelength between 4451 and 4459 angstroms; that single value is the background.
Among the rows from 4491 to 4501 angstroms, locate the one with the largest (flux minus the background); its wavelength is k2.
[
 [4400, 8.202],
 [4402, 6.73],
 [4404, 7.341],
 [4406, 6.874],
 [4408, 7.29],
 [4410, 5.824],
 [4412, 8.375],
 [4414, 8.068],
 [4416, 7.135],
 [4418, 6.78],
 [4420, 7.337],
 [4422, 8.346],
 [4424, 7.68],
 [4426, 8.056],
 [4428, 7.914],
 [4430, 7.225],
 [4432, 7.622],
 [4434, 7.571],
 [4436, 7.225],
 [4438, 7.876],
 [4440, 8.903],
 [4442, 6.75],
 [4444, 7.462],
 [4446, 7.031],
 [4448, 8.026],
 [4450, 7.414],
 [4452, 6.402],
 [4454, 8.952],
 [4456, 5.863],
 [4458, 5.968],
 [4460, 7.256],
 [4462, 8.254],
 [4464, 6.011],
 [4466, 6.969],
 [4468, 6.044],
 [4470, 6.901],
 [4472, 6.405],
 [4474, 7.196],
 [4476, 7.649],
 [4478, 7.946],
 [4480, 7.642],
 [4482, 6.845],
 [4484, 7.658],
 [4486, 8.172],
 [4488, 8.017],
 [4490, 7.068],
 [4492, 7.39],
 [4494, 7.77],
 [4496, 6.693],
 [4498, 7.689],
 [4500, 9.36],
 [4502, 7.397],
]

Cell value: 4500 angstroms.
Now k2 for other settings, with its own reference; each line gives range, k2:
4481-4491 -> 4486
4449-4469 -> 4454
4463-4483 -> 4478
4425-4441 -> 4440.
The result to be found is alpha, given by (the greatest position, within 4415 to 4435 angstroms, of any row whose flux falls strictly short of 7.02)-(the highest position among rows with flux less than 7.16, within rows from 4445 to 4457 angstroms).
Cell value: -38 angstroms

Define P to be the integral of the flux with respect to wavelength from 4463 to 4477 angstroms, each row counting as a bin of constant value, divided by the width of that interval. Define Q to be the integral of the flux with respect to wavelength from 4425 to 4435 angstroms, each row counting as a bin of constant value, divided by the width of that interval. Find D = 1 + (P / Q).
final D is 1.88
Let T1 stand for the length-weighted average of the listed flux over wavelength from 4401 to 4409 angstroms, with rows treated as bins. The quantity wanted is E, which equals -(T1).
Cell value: -7.06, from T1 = 7.1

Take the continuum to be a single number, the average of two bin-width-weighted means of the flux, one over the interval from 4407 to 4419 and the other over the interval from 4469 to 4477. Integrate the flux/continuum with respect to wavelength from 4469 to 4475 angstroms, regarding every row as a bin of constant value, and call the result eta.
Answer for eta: 5.74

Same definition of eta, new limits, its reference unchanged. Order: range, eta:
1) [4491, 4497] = 6.12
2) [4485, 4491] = 6.51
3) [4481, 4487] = 6.35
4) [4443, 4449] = 6.31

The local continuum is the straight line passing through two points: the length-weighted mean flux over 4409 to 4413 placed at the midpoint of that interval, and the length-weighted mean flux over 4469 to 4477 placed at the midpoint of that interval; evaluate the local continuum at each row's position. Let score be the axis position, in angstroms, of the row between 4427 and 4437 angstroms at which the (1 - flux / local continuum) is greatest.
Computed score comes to 4430 angstroms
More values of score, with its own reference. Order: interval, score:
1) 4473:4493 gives 4482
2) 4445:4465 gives 4456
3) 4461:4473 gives 4464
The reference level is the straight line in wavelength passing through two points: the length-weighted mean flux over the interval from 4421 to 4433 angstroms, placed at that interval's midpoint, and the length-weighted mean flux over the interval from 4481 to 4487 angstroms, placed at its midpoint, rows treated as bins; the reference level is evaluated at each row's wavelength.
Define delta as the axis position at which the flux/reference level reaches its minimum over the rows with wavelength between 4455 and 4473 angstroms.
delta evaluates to 4456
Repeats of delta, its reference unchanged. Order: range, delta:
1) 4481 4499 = 4496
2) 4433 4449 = 4442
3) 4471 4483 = 4472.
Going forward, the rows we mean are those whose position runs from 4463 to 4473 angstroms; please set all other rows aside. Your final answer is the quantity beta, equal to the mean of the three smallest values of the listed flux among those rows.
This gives 6.15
